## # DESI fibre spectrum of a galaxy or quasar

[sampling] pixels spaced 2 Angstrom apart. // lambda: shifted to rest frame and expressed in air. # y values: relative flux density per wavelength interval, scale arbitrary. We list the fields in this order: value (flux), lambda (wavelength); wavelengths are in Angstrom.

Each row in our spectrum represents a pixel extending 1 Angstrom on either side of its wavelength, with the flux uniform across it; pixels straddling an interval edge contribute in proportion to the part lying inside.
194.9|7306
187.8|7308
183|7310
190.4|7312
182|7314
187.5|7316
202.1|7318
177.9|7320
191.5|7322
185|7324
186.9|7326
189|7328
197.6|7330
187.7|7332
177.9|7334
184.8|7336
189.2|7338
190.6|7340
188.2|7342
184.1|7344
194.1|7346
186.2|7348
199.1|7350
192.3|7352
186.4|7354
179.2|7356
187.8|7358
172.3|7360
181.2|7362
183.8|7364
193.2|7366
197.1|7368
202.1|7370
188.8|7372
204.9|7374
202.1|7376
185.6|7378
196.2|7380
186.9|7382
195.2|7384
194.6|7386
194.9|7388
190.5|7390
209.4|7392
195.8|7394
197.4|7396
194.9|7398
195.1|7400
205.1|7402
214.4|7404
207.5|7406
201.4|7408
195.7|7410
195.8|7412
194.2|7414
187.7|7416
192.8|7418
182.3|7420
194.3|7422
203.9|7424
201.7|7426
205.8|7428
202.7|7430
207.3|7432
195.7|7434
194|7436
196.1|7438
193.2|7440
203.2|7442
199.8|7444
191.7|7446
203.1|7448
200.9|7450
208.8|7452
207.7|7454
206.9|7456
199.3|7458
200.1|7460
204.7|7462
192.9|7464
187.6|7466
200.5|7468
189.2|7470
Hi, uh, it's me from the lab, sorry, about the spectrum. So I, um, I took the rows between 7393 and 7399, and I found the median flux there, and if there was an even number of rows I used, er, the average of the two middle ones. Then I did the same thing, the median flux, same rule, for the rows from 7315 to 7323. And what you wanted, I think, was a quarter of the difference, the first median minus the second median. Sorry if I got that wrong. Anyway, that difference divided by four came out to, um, 1.6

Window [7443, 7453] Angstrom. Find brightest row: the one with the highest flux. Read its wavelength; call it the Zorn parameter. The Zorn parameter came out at 7452 Angstrom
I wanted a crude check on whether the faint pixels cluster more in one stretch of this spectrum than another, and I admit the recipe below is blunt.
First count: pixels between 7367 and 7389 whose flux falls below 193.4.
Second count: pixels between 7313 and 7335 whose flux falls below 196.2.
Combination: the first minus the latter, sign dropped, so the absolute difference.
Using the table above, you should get 6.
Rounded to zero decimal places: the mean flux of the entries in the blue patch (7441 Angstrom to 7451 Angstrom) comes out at 200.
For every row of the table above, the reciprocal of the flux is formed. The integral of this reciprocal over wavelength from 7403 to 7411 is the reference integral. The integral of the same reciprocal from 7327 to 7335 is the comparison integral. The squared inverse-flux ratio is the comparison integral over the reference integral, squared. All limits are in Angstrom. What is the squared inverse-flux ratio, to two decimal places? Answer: 1.19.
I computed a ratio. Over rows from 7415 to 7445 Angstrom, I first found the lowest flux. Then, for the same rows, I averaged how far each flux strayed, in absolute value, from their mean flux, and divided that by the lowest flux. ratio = 0.0313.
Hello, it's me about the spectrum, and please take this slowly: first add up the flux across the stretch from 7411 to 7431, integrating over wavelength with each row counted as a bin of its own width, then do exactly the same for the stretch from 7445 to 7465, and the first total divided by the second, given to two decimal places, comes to 0.97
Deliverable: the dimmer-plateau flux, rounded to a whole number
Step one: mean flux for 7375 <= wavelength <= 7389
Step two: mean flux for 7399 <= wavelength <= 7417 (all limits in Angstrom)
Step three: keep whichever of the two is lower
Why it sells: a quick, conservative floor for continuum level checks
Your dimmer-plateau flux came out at 194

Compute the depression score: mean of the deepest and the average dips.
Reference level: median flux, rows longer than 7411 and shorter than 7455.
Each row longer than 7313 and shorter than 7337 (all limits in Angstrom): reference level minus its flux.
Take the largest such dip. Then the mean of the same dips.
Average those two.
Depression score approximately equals 15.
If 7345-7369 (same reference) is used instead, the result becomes 18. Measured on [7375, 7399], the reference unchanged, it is 8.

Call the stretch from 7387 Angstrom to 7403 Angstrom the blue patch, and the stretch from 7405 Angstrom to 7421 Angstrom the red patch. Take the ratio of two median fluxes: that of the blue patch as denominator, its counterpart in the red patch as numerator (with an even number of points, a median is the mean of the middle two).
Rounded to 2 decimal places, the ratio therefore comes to 1.00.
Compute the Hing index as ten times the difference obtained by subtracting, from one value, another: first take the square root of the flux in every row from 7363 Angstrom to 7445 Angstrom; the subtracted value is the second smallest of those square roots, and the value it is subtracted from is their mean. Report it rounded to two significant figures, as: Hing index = 4.8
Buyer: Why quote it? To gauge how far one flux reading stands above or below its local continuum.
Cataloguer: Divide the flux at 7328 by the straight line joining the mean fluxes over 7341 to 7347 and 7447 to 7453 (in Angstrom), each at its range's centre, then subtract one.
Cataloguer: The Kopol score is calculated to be 0.01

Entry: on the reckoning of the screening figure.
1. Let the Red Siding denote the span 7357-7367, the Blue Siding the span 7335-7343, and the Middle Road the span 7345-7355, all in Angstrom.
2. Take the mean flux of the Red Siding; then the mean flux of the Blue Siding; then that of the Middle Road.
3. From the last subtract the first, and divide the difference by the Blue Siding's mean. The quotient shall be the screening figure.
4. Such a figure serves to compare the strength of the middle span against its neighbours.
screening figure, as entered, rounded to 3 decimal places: 0.042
